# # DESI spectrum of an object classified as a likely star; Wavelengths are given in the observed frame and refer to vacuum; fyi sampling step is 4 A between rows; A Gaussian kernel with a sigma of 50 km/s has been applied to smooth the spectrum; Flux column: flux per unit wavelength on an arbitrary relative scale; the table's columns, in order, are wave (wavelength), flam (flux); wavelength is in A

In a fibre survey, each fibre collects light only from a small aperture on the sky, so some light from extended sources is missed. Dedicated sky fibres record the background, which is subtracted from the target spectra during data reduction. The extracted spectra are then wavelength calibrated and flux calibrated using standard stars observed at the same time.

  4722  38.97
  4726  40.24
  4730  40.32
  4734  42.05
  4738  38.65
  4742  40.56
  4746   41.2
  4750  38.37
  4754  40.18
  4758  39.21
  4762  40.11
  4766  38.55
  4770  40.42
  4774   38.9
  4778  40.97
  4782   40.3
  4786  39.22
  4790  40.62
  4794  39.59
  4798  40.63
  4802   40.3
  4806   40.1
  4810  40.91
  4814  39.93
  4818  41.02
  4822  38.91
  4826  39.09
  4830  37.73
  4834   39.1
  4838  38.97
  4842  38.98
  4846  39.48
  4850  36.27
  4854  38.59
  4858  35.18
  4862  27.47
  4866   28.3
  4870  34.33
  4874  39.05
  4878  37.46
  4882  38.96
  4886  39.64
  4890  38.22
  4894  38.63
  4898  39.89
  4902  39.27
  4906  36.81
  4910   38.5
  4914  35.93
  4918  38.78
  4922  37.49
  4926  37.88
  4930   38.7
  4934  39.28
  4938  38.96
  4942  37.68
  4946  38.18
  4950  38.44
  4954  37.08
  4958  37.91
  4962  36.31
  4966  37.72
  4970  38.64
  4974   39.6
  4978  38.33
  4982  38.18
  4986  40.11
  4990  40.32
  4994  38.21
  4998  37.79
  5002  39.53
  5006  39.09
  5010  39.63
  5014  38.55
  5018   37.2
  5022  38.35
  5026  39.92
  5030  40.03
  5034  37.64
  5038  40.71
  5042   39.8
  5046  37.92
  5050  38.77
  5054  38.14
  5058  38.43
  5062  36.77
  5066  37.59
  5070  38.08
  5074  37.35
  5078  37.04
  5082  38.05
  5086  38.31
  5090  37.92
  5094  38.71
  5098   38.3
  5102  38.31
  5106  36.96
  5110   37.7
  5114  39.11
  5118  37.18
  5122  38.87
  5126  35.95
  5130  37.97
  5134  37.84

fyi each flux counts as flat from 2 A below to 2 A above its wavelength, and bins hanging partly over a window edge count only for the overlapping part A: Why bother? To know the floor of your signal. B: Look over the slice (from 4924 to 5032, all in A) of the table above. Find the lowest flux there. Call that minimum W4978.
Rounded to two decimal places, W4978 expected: 36.31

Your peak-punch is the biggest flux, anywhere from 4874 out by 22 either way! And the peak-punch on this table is 39.64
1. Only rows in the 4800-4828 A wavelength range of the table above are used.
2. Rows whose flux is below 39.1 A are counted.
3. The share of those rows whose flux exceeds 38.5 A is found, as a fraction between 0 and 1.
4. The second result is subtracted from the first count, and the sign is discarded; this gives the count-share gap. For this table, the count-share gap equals 1.0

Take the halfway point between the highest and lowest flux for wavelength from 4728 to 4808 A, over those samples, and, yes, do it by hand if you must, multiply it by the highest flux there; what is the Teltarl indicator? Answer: 1691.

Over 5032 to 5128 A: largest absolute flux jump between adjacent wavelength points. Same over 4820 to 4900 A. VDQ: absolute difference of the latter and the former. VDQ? 4.6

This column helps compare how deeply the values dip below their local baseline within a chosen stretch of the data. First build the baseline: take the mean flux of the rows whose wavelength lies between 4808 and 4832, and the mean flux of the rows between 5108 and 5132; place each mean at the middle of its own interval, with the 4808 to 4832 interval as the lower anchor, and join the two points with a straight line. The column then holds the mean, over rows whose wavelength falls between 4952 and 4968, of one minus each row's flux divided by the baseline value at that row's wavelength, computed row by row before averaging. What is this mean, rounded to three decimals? 0.039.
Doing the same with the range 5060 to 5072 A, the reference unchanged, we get 0.017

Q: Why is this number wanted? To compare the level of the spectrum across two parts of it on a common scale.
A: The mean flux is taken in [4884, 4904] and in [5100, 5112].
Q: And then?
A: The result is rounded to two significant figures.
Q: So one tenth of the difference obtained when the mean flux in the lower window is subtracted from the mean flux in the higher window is -0.15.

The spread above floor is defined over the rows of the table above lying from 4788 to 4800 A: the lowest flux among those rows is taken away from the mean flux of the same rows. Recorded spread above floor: 0.7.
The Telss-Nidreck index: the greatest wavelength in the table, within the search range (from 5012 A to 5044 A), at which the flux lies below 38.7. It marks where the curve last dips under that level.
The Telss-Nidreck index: 5034 A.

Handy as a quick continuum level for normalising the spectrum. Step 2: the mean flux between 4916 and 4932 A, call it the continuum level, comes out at 38.2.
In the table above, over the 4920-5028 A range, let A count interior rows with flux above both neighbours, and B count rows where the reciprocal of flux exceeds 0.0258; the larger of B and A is 18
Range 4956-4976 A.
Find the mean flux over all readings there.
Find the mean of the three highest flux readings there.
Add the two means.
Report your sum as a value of 76.8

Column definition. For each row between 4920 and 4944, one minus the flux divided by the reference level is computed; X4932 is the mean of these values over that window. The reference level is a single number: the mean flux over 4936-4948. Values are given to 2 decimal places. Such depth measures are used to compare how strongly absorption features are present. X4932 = 0.00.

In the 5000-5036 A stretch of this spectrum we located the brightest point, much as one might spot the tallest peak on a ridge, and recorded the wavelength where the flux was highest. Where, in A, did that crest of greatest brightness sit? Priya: 5030 A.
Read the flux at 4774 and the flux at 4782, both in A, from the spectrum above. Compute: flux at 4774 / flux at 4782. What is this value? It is 0.97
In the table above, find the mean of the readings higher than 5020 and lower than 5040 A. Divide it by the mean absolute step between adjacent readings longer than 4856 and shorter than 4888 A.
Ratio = 12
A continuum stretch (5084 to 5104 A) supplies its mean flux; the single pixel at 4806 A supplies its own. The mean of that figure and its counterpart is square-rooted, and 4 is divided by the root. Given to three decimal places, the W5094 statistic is 0.639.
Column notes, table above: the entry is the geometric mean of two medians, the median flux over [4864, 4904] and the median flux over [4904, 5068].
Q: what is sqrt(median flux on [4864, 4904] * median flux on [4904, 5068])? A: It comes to 38.6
